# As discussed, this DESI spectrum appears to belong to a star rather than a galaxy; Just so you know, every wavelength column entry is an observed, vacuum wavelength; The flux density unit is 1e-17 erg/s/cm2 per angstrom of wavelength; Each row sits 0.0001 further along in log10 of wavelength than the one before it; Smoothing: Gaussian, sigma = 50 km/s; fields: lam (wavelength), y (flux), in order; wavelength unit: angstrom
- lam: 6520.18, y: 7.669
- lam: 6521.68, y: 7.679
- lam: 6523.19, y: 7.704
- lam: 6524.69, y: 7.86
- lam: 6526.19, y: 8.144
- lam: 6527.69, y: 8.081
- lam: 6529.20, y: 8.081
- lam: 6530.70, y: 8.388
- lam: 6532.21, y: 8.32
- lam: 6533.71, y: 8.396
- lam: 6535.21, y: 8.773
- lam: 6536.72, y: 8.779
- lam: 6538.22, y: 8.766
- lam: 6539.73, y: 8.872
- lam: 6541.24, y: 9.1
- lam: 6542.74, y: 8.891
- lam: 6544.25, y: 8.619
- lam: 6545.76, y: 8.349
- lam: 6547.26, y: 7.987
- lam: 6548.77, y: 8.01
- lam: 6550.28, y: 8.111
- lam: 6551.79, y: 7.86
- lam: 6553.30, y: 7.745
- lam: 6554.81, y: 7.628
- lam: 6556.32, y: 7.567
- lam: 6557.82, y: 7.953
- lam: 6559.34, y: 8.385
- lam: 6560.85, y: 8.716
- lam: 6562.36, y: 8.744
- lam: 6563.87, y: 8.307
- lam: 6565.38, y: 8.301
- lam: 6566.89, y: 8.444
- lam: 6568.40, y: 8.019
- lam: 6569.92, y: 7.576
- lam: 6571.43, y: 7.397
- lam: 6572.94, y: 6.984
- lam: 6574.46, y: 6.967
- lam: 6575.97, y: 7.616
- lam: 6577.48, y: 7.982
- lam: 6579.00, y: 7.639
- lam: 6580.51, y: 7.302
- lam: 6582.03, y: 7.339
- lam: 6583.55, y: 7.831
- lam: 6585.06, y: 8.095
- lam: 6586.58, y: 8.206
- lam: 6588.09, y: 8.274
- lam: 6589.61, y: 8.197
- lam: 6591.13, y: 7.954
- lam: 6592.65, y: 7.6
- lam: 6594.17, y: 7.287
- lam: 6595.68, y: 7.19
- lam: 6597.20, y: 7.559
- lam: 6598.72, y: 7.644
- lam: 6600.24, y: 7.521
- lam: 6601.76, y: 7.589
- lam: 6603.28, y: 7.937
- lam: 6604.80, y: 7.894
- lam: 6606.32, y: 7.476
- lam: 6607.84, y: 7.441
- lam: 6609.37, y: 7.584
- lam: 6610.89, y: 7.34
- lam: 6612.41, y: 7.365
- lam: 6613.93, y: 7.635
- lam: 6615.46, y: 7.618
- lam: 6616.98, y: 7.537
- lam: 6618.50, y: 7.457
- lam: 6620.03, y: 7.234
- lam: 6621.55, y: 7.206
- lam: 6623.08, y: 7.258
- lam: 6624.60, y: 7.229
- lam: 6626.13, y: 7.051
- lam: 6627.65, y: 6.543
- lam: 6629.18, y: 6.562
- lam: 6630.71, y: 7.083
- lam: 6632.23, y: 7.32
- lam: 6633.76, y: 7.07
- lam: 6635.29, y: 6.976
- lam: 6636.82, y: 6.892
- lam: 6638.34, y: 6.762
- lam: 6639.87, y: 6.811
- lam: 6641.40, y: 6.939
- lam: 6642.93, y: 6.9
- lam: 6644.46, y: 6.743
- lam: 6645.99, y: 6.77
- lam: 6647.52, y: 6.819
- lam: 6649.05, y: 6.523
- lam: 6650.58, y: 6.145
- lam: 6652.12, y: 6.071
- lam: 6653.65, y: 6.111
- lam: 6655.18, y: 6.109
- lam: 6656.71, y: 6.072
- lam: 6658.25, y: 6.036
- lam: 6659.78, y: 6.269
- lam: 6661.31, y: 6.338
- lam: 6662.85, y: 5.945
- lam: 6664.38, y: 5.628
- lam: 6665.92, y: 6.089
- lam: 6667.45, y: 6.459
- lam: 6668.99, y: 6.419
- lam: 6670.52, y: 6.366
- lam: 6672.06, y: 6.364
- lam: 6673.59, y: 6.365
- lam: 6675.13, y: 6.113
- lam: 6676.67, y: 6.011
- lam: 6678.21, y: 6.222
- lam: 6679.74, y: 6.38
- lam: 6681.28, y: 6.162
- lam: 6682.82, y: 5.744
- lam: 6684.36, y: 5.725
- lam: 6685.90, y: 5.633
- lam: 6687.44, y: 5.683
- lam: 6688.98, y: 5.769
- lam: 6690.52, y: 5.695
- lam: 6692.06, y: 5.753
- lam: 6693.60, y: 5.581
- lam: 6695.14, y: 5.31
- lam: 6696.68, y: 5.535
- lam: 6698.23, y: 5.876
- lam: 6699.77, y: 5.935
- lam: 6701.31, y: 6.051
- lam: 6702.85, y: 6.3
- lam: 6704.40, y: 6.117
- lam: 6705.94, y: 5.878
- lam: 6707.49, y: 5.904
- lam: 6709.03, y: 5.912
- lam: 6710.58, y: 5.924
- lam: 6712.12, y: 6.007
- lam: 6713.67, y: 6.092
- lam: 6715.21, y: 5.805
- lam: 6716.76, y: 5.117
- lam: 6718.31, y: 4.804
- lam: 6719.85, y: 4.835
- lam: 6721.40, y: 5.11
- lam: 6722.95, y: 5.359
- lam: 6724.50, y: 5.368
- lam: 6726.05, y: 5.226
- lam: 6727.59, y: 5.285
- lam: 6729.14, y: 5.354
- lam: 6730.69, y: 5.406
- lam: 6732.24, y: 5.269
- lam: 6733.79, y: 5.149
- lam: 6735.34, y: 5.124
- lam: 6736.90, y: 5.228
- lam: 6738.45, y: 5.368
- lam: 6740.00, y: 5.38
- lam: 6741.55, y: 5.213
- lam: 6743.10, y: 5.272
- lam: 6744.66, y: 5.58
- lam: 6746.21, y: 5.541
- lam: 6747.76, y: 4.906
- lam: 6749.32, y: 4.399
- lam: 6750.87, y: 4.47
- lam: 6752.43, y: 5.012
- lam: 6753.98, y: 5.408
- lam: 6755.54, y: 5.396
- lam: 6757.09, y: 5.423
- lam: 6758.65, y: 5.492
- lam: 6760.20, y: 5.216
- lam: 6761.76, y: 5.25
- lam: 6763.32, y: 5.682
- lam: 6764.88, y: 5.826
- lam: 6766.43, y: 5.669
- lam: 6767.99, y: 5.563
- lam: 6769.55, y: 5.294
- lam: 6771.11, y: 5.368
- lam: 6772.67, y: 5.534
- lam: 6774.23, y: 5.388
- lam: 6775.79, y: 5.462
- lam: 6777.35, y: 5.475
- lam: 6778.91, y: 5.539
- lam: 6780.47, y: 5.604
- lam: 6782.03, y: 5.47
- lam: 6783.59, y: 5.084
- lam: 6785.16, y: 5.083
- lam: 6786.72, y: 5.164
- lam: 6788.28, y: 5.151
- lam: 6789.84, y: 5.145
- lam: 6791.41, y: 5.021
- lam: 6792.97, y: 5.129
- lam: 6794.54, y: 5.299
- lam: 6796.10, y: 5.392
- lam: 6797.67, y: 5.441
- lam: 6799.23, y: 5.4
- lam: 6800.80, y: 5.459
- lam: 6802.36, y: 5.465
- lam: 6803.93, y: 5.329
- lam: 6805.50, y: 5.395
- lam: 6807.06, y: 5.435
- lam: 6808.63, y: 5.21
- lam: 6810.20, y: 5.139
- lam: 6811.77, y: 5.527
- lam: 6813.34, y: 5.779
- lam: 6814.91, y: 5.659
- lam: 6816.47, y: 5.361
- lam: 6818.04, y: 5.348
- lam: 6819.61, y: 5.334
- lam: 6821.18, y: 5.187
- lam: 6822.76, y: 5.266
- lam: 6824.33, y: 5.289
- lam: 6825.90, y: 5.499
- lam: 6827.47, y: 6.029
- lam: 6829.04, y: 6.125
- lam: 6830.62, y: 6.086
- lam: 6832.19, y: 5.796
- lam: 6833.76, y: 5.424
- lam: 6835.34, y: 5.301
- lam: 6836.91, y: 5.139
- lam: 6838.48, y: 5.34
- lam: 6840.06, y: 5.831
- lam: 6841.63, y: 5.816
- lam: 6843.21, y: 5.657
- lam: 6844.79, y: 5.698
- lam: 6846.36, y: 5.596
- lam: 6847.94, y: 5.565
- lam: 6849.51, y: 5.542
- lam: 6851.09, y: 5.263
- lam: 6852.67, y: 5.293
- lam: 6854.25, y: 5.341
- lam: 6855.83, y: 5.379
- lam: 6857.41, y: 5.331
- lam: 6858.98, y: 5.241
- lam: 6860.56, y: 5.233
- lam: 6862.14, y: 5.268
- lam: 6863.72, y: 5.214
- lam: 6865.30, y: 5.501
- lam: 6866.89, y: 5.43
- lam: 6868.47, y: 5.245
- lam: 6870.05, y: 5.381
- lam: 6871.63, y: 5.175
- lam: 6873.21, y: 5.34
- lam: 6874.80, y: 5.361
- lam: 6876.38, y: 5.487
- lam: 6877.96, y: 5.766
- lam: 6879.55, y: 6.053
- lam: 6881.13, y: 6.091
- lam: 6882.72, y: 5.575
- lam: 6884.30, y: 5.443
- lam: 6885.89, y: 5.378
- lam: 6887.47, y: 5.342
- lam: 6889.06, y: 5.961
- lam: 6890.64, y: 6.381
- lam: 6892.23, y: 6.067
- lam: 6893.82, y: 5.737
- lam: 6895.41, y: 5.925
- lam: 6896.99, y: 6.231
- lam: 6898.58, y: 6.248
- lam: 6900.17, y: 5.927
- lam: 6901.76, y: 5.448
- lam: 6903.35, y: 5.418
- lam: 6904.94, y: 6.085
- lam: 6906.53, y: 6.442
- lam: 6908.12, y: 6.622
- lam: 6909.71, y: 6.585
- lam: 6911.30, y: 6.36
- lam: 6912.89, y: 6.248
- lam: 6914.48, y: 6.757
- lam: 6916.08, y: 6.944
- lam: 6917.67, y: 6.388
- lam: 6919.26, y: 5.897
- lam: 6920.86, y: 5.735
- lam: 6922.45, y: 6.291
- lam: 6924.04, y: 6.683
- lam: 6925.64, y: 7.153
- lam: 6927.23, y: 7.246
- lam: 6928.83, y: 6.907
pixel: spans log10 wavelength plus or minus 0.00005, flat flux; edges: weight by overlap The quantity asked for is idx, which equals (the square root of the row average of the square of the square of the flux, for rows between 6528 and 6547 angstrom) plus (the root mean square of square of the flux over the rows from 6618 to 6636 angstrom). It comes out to 125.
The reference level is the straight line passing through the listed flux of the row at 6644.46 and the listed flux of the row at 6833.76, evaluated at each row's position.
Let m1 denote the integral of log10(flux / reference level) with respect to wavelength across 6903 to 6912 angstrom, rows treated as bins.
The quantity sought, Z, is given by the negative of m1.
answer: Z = -0.96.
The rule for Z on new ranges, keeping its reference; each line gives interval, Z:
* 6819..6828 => 0.06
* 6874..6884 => -0.48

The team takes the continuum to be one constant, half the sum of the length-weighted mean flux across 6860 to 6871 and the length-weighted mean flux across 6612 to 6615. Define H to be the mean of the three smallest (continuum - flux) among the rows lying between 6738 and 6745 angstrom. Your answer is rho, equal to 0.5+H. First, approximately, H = 1.0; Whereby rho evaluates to 1.5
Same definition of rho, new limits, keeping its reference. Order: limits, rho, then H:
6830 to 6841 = 1.0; 0.5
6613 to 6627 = -0.7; -1.2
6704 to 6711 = 0.9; 0.4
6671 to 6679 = 0.6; 0.1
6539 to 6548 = -2.0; -2.5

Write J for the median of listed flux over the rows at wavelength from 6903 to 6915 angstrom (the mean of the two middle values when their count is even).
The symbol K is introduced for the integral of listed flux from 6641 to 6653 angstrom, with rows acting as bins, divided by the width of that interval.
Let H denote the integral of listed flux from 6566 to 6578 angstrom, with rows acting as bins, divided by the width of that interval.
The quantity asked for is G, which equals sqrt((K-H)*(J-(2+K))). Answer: 1.5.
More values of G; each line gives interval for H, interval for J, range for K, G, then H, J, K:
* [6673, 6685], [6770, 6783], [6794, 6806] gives 1.2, 6.09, 5.5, 5.40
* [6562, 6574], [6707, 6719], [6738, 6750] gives 1.9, 7.92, 5.9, 5.21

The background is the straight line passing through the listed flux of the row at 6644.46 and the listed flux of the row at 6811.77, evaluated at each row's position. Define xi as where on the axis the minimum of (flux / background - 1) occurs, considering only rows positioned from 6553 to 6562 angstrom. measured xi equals 6556.32 angstrom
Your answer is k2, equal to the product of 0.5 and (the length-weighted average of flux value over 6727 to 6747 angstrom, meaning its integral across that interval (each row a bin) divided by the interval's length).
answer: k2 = 2.66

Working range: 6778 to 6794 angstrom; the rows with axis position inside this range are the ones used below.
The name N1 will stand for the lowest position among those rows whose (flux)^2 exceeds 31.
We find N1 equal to 6780.47 angstrom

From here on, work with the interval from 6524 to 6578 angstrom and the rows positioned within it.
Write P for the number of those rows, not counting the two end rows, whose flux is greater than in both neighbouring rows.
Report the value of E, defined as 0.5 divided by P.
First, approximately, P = 7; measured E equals 0.07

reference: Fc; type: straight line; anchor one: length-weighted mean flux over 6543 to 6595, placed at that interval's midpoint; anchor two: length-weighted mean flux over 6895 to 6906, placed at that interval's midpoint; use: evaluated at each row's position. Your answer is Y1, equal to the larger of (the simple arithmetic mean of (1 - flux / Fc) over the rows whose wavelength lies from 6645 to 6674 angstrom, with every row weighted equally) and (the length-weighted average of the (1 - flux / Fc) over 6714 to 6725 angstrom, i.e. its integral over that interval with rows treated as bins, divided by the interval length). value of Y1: 0.25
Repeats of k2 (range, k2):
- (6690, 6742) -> 2.77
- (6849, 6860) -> 2.67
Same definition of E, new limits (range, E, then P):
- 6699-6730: 0.17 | 3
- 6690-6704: 0.50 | 1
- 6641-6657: 0.25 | 2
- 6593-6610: 0.25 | 2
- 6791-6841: 0.10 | 5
